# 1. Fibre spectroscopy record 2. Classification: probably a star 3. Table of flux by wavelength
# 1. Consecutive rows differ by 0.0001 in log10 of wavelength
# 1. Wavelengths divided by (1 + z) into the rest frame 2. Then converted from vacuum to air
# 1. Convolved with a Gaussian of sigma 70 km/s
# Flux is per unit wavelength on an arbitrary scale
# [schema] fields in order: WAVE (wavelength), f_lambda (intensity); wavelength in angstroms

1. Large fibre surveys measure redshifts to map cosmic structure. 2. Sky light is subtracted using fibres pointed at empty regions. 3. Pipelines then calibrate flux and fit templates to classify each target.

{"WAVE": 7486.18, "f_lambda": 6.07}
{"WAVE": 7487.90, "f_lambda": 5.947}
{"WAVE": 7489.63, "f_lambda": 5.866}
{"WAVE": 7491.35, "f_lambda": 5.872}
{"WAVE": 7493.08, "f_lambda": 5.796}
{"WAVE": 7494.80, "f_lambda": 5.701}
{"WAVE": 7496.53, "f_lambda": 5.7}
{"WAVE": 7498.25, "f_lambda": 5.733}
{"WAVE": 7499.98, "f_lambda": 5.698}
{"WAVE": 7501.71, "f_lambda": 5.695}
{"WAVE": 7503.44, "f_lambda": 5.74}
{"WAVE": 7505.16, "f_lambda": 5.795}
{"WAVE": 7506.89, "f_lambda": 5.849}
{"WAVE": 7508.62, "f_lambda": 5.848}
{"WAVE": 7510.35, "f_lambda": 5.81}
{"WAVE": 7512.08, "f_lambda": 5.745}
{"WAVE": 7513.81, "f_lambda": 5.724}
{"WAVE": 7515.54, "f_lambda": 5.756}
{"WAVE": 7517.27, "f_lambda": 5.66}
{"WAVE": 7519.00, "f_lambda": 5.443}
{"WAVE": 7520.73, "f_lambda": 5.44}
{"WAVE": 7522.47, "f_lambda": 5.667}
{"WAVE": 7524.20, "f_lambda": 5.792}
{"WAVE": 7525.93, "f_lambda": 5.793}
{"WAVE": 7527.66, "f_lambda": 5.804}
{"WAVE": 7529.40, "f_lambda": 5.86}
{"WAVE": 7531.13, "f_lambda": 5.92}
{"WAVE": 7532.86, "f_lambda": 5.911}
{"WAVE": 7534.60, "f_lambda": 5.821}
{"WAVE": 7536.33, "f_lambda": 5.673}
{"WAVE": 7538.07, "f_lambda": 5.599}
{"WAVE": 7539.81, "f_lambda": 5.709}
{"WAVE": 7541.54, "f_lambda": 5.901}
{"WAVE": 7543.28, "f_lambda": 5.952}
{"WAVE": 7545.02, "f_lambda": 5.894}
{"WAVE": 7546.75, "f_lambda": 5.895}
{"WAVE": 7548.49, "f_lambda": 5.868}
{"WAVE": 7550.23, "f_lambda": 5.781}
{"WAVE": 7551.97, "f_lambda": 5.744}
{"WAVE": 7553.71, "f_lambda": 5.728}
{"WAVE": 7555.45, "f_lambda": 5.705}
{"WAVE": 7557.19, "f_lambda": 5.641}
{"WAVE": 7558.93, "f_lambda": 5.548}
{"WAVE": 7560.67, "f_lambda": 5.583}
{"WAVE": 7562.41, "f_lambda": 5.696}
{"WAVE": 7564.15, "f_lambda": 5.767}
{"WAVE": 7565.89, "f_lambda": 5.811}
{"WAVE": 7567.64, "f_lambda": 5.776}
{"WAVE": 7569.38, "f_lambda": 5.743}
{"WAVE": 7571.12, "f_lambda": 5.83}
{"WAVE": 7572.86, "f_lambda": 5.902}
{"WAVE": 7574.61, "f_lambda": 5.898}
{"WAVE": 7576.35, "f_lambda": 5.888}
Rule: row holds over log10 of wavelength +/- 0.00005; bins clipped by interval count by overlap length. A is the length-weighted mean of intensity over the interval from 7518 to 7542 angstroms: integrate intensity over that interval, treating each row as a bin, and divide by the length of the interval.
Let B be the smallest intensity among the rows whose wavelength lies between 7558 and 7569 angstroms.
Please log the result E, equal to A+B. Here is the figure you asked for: 11.28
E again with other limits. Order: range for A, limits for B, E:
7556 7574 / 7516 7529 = 11.17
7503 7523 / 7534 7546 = 11.31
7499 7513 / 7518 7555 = 11.21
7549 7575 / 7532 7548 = 11.34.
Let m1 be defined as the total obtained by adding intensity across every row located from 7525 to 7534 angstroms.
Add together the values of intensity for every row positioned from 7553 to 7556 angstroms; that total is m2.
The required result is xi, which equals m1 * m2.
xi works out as 335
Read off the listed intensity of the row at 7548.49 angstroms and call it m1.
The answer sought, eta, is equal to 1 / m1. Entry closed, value 0.1704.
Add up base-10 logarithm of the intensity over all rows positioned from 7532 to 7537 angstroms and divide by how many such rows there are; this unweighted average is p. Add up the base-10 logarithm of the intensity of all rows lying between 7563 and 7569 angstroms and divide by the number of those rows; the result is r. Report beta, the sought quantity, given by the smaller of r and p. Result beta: 0.762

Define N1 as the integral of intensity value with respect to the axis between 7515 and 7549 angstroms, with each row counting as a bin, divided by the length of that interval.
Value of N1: 5.77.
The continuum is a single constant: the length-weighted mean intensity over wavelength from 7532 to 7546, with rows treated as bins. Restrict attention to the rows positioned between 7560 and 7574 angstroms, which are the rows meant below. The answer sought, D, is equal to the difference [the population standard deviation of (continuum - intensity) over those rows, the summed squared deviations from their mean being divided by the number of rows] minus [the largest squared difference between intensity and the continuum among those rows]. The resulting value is 0.039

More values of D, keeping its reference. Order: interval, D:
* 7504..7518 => 0.039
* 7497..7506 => 0.024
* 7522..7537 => 0.065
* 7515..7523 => -0.007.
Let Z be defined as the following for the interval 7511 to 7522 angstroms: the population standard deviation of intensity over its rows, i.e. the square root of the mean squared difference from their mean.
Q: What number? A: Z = 0.135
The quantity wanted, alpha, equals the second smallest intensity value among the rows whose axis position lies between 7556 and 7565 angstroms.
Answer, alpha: 5.583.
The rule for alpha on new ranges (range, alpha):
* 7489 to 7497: 5.701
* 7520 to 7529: 5.667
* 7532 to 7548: 5.673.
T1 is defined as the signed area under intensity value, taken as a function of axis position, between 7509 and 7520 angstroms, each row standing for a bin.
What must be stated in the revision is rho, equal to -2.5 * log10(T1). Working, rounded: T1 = 62.6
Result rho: -4.49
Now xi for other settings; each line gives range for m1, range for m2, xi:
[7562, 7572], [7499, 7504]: 593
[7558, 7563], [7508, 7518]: 581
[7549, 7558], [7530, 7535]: 505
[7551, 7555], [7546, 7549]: 135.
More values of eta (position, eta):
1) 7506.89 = 0.1710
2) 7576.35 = 0.1698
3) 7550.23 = 0.1730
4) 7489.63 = 0.1705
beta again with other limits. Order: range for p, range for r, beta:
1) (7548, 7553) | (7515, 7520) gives 0.750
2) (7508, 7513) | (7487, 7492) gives 0.763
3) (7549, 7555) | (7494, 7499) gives 0.757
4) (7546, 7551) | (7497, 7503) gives 0.757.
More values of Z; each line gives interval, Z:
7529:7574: 0.111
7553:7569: 0.084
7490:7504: 0.059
